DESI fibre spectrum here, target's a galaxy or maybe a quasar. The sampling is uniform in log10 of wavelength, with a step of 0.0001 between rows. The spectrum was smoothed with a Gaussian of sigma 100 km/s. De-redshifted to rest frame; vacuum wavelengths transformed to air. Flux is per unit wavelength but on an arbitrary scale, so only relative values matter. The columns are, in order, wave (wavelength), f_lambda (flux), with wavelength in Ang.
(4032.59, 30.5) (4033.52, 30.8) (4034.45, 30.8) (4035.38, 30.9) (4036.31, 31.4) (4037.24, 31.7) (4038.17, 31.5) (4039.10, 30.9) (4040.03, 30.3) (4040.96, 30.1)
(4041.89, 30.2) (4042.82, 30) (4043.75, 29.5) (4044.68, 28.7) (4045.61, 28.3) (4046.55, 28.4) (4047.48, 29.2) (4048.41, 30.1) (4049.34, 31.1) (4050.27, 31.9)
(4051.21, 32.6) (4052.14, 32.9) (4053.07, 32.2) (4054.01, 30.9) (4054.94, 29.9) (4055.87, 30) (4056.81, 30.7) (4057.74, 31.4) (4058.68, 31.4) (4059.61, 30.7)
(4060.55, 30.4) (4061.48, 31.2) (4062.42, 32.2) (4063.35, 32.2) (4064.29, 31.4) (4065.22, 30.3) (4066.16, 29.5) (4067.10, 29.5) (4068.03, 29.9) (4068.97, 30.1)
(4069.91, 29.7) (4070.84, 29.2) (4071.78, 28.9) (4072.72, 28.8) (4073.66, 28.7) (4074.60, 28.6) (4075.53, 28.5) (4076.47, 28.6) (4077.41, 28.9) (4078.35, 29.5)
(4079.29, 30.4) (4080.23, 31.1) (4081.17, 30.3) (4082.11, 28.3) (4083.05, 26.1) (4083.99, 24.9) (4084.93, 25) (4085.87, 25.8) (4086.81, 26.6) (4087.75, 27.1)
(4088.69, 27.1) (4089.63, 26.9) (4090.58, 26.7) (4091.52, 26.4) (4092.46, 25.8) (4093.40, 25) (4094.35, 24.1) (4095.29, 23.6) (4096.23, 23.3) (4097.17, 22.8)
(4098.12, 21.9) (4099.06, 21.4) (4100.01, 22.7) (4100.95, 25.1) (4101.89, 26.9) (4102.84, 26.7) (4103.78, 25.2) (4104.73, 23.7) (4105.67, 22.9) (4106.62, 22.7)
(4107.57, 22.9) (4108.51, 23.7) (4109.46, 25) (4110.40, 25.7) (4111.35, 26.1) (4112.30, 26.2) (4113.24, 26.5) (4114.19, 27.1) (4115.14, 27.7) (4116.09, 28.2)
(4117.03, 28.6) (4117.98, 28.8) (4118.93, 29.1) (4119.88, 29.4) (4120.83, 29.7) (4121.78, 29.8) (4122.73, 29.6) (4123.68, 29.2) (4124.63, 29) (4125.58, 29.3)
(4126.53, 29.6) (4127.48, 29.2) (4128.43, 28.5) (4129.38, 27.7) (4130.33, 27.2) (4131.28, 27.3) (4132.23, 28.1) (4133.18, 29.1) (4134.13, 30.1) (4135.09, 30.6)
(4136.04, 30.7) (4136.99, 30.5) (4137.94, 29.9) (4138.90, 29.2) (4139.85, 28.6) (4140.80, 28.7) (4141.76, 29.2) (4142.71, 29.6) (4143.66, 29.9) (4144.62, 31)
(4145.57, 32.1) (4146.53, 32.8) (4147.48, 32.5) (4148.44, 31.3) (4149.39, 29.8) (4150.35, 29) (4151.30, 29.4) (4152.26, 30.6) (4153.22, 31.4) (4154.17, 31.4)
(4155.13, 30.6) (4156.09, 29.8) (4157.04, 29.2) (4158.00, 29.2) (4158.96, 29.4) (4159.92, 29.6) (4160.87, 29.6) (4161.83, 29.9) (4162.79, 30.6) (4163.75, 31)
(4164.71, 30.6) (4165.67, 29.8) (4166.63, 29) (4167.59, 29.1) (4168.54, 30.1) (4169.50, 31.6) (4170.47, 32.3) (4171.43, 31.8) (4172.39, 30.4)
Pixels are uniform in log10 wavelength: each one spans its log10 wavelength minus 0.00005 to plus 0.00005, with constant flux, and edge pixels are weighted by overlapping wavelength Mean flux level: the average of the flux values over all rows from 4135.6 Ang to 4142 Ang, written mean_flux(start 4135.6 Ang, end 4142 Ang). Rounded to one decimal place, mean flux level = 29.5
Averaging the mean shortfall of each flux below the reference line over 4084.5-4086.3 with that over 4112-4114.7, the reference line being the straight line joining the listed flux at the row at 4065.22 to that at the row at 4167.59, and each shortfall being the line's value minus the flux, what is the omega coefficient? 3.9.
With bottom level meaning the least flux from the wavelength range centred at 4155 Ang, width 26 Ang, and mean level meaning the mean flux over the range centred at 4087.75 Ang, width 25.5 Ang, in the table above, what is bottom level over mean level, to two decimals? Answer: 1.10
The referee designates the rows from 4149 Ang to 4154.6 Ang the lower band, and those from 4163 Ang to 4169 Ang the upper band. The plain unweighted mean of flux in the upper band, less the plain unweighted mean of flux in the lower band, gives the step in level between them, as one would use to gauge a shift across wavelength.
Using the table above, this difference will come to 0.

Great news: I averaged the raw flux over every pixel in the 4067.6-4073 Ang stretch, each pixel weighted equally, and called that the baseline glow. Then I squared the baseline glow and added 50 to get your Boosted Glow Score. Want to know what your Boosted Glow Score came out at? 916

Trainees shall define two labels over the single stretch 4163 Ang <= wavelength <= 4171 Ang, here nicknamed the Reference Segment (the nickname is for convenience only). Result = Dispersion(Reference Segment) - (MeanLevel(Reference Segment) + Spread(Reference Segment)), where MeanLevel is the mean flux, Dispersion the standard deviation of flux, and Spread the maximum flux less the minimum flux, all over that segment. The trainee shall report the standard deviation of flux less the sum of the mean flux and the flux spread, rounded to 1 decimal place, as -32.6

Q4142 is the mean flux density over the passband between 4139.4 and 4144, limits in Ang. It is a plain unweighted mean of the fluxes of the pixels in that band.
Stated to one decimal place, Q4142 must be 29.2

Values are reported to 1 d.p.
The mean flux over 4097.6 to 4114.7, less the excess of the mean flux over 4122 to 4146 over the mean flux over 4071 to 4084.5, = 23.9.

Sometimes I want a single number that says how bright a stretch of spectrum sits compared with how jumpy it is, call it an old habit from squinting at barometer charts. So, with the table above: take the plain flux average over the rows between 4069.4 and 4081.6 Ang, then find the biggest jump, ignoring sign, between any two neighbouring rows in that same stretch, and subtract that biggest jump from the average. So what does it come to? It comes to 28.4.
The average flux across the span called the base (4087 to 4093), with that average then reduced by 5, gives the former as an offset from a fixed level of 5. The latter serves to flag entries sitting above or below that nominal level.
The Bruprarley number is 21.7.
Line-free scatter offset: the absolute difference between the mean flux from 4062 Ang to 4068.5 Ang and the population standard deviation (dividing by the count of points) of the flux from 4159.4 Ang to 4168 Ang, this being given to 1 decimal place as 30.1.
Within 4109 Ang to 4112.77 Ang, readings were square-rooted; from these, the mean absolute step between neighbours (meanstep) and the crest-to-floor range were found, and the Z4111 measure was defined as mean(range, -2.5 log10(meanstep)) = 1.81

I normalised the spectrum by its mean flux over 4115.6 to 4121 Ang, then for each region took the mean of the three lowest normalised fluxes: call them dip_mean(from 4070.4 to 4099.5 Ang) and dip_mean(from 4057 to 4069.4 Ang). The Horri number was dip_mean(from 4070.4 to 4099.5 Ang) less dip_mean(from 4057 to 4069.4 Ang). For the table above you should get -0.26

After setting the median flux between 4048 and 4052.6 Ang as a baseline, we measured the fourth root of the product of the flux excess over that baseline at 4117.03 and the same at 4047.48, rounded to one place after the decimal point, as 1.7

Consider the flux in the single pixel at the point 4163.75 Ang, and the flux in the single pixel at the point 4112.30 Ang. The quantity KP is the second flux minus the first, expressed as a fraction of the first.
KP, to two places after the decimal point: -0.15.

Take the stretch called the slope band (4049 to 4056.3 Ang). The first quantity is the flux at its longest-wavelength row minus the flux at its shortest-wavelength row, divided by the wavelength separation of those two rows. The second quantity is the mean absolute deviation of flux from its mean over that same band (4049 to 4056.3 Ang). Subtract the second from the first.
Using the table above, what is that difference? -1.1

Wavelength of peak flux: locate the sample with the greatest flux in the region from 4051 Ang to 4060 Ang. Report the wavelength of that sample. 4052.14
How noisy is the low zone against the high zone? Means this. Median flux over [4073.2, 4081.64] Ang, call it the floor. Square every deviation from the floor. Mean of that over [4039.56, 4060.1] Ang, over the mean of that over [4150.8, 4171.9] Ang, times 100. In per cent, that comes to 144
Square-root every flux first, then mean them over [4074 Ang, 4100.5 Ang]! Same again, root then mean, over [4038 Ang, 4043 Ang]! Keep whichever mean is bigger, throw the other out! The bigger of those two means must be 5.52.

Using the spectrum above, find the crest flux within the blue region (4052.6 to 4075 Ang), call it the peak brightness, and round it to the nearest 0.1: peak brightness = 32.2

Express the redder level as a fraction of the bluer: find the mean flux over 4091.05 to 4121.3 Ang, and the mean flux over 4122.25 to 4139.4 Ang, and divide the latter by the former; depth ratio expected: 1.14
